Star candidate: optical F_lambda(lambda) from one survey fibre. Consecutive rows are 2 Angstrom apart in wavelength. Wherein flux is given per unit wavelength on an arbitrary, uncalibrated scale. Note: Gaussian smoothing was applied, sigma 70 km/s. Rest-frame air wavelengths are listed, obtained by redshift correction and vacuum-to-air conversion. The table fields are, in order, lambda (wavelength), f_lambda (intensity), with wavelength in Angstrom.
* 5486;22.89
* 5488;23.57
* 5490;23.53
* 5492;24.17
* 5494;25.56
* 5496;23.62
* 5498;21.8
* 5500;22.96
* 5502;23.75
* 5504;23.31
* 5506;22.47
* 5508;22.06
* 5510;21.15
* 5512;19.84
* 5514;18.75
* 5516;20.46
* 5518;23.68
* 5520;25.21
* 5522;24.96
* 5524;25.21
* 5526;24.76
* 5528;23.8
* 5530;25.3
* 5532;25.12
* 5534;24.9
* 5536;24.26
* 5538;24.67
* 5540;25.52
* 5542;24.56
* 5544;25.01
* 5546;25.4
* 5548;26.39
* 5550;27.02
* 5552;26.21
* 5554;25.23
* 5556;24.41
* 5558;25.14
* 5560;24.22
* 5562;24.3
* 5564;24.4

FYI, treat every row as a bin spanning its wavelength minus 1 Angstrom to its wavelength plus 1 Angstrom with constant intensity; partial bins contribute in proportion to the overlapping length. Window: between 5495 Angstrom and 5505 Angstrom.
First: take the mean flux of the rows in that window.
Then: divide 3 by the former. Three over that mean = 0.130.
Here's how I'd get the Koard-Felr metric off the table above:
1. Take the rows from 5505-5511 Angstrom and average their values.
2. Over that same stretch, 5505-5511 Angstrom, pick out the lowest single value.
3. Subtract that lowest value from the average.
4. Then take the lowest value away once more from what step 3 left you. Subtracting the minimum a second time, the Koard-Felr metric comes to -20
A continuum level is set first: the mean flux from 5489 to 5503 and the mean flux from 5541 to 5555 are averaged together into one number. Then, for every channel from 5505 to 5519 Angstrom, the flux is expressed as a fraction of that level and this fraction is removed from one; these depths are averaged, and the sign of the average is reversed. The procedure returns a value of -0.14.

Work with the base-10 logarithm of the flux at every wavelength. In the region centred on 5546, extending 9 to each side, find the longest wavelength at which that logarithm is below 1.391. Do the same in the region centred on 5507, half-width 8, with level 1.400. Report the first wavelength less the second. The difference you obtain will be 28 Angstrom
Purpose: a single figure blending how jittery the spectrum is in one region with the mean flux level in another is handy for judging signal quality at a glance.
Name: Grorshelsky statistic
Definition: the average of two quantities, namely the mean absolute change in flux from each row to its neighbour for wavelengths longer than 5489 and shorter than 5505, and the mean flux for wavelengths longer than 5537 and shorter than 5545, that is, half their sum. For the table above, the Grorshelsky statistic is 13.1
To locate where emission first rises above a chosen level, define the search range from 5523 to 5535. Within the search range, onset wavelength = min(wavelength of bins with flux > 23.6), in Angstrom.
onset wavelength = 5524 Angstrom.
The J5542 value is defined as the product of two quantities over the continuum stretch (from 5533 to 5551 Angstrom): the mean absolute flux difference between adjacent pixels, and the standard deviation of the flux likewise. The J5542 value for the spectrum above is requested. 0.6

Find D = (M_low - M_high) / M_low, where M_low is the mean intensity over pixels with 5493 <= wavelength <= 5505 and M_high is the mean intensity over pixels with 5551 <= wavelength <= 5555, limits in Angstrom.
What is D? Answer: -0.09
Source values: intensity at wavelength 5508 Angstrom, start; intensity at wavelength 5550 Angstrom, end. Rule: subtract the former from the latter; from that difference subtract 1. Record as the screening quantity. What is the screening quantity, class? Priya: 4.0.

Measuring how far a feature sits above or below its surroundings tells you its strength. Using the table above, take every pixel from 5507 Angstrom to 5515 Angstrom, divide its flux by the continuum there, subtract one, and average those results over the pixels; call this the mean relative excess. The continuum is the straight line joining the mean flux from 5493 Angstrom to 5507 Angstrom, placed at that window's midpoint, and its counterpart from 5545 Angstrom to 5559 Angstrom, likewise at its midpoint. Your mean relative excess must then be -0.14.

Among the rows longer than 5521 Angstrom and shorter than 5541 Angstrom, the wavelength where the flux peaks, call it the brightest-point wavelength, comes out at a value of 5540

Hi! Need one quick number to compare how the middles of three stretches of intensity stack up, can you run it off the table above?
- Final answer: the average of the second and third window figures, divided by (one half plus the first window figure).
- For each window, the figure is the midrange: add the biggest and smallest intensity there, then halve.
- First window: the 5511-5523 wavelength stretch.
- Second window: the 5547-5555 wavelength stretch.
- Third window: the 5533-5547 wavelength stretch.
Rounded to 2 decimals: 1.13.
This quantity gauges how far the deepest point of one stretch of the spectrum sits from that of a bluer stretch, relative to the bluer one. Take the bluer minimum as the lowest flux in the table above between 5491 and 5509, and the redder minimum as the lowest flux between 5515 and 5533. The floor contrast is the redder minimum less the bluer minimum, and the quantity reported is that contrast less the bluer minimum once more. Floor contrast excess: -23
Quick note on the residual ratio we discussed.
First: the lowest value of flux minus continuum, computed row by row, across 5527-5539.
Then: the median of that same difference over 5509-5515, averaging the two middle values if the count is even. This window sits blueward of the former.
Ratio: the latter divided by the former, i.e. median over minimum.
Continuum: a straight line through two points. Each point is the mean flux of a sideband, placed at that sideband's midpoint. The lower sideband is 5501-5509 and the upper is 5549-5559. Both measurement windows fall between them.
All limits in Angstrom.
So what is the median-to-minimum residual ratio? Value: 9.4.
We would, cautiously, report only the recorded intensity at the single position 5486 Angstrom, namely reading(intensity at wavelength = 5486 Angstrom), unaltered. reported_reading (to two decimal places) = 22.89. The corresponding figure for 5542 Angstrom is 24.56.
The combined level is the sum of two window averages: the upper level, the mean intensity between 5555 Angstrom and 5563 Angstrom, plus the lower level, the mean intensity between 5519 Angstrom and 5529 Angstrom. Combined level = 49.3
